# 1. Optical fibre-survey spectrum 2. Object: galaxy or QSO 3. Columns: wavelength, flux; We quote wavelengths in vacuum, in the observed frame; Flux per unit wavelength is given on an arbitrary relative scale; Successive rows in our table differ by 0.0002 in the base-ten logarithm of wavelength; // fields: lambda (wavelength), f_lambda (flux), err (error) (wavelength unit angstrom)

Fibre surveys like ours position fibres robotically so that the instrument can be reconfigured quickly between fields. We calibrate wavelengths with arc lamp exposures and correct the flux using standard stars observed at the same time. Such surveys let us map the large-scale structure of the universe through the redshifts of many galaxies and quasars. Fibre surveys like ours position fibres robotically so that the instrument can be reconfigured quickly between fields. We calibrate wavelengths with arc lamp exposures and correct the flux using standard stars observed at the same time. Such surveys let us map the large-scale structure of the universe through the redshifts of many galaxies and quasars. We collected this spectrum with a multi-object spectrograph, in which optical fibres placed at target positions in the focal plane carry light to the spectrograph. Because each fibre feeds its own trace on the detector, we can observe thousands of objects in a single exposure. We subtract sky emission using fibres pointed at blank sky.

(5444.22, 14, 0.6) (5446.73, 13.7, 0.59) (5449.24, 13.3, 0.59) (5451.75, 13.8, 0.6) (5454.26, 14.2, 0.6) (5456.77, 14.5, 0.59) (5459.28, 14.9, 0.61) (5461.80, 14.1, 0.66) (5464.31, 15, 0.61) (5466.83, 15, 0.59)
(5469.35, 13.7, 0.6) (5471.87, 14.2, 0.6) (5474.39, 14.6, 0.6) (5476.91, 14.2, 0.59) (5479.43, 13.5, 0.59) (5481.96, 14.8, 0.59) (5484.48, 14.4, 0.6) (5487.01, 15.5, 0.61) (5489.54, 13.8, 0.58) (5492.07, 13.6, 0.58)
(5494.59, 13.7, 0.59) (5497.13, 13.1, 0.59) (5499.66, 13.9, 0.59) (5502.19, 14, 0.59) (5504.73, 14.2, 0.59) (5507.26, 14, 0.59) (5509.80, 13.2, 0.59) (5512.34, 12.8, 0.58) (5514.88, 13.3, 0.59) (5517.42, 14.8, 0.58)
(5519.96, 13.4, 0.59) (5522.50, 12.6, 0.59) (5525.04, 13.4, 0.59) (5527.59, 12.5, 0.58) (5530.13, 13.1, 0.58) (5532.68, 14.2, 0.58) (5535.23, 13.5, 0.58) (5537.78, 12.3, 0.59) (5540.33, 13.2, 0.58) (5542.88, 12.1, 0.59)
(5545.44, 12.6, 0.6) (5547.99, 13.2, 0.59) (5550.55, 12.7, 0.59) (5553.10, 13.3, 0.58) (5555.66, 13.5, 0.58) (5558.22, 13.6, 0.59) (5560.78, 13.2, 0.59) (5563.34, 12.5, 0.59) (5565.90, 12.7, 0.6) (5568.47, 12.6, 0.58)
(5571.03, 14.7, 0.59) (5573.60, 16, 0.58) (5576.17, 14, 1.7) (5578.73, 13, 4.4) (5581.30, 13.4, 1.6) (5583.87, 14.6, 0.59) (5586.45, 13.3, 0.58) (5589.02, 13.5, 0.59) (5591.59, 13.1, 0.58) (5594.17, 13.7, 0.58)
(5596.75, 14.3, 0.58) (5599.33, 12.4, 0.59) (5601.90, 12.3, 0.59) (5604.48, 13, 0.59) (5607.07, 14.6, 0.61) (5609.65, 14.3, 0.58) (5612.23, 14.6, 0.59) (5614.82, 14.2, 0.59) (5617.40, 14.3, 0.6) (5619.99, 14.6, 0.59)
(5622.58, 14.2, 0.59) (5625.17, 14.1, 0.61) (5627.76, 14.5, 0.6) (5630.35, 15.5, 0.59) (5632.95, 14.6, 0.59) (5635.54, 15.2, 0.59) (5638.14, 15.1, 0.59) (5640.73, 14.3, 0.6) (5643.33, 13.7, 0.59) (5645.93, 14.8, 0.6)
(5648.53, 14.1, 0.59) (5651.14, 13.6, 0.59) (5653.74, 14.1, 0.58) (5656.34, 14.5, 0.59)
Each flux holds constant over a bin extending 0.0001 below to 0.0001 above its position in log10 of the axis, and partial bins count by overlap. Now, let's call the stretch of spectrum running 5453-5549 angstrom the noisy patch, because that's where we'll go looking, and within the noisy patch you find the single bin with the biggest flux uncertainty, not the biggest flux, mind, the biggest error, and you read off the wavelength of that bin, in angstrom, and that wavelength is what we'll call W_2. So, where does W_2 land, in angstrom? 5461.80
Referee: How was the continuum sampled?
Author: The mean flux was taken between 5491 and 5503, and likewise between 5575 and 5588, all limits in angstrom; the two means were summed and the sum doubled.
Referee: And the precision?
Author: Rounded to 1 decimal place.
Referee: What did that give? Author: 54.6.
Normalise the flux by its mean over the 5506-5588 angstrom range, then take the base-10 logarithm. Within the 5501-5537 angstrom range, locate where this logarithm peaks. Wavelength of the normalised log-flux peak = 5517.42 angstrom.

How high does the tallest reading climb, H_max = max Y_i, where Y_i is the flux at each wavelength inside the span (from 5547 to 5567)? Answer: 13.6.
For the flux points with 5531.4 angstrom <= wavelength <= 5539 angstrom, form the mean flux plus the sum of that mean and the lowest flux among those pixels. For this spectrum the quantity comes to 39.0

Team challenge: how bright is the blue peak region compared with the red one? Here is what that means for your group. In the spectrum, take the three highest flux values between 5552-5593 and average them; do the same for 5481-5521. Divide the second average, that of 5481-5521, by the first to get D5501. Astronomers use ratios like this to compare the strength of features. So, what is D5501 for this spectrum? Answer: 1.00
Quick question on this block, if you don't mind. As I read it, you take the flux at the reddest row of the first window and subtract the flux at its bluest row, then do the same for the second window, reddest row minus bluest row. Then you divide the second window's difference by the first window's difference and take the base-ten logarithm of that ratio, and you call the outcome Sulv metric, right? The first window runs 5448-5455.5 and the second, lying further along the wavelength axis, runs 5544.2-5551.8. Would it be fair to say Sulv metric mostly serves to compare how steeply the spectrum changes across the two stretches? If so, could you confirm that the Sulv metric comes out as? -1.0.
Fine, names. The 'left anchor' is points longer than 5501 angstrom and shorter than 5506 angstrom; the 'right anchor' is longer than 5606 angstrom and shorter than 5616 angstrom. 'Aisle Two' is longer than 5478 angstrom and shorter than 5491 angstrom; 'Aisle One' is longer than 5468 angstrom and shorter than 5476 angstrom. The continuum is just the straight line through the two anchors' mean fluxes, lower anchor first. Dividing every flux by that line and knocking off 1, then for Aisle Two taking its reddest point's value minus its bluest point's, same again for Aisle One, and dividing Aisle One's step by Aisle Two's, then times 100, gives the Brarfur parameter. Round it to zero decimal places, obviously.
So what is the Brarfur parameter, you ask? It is 328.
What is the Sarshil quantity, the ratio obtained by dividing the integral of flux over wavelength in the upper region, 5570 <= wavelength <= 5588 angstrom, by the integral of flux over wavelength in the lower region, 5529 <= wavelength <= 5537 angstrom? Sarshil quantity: 2.4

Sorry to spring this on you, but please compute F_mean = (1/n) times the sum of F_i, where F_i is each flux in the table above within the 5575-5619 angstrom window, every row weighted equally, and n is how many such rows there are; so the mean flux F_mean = 13.7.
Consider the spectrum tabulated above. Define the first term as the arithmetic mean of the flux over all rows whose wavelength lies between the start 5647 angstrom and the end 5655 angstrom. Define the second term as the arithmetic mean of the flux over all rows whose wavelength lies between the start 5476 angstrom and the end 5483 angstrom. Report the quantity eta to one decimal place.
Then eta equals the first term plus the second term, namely 28.1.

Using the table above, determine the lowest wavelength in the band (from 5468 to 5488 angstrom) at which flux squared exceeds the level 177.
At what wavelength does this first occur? 5469.35 angstrom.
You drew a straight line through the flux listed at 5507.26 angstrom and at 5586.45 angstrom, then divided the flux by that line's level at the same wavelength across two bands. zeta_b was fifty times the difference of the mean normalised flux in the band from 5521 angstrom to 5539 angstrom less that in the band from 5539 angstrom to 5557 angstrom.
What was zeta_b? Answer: 0.0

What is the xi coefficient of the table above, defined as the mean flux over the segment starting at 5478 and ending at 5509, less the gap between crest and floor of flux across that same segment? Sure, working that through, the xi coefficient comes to 11.6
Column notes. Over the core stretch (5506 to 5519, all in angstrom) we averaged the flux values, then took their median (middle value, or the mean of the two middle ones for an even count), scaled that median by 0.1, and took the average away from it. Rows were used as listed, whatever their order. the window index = -12.3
